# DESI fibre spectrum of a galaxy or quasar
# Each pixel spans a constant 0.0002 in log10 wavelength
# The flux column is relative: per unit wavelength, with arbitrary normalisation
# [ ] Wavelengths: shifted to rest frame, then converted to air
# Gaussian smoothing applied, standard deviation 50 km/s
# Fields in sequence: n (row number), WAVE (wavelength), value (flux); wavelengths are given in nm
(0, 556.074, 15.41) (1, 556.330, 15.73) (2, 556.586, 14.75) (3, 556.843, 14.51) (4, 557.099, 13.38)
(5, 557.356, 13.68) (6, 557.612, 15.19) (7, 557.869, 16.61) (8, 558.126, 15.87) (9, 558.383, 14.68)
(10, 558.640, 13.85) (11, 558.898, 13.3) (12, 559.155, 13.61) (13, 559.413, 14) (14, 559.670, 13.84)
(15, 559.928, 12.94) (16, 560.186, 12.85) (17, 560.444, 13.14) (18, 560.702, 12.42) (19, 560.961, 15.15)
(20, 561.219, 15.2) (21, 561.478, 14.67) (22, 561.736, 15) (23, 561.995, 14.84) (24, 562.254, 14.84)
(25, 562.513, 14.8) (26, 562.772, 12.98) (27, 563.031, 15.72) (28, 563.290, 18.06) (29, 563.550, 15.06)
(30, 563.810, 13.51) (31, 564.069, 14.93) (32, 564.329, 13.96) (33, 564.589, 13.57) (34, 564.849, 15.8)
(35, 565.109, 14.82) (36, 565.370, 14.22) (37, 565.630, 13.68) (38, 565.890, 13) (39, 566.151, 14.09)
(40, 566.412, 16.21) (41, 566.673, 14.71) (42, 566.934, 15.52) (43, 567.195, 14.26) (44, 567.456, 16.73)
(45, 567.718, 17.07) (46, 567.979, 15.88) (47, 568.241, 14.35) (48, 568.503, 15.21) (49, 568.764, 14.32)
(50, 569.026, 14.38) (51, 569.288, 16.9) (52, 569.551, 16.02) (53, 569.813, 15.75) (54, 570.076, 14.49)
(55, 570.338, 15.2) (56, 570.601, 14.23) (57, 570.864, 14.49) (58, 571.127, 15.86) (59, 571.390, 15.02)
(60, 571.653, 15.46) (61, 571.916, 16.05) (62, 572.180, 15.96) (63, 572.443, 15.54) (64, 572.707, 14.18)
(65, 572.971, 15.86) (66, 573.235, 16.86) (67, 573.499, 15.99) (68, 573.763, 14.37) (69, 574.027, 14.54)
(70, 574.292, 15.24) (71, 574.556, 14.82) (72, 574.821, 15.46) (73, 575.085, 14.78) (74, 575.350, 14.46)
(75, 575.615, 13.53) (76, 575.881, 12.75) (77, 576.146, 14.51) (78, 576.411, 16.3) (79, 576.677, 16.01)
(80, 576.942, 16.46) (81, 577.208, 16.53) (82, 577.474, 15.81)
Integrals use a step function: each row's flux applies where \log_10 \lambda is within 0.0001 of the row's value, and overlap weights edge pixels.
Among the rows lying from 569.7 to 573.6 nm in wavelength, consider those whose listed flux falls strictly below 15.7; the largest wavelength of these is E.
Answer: 572.707 nm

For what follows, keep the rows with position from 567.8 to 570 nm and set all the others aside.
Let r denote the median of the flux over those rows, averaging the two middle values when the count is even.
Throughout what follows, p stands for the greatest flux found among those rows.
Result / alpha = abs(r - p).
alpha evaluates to 1.42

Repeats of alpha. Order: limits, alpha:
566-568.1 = 1.37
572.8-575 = 1.51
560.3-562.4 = 0.36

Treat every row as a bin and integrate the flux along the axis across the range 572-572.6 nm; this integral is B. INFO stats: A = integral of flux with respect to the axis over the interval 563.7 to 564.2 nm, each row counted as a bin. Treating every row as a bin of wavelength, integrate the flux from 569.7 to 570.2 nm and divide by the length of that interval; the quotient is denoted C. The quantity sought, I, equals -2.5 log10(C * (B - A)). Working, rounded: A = 7.1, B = 9.4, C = 15.1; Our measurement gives -3.85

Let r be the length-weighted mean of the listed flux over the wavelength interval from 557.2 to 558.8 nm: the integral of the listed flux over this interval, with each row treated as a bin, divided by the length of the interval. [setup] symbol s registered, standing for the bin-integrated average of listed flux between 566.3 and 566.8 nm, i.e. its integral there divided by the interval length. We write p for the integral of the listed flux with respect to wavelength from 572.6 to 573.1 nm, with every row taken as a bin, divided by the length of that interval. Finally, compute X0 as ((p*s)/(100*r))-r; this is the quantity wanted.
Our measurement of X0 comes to -14.8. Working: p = 15.1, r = 14.9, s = 15.43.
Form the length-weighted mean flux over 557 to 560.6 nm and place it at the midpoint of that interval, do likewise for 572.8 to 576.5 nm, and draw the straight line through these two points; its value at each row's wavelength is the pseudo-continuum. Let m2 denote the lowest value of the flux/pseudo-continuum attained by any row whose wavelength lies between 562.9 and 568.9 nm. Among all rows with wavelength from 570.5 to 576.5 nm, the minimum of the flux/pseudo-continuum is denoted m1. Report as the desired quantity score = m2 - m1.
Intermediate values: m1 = 0.850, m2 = 0.899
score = 0.05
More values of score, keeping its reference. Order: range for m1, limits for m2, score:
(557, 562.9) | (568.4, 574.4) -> 0.08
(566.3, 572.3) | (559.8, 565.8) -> -0.09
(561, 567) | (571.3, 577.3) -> -0.05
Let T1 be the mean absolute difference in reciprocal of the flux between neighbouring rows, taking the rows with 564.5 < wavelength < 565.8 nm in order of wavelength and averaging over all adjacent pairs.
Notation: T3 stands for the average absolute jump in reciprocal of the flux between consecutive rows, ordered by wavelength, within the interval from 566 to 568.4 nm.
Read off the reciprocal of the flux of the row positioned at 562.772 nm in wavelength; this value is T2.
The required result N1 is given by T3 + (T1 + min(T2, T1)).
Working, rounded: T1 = 0.0051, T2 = 0.0770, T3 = 0.0059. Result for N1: 0.016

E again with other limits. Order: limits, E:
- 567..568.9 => 568.764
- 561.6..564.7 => 564.589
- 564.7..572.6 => 572.443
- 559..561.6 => 561.478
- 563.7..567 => 566.934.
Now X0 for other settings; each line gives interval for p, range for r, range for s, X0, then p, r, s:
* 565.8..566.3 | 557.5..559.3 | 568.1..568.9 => -14.6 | 13.7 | 14.7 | 14.64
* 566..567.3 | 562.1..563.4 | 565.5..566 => -15.1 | 14.9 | 15.2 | 13.37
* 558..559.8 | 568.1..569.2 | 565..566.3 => -14.5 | 14.2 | 14.7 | 13.98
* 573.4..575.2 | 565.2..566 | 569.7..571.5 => -13.5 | 15.0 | 13.7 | 14.99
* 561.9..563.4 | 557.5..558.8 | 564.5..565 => -15.0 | 15.2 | 15.2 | 14.79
